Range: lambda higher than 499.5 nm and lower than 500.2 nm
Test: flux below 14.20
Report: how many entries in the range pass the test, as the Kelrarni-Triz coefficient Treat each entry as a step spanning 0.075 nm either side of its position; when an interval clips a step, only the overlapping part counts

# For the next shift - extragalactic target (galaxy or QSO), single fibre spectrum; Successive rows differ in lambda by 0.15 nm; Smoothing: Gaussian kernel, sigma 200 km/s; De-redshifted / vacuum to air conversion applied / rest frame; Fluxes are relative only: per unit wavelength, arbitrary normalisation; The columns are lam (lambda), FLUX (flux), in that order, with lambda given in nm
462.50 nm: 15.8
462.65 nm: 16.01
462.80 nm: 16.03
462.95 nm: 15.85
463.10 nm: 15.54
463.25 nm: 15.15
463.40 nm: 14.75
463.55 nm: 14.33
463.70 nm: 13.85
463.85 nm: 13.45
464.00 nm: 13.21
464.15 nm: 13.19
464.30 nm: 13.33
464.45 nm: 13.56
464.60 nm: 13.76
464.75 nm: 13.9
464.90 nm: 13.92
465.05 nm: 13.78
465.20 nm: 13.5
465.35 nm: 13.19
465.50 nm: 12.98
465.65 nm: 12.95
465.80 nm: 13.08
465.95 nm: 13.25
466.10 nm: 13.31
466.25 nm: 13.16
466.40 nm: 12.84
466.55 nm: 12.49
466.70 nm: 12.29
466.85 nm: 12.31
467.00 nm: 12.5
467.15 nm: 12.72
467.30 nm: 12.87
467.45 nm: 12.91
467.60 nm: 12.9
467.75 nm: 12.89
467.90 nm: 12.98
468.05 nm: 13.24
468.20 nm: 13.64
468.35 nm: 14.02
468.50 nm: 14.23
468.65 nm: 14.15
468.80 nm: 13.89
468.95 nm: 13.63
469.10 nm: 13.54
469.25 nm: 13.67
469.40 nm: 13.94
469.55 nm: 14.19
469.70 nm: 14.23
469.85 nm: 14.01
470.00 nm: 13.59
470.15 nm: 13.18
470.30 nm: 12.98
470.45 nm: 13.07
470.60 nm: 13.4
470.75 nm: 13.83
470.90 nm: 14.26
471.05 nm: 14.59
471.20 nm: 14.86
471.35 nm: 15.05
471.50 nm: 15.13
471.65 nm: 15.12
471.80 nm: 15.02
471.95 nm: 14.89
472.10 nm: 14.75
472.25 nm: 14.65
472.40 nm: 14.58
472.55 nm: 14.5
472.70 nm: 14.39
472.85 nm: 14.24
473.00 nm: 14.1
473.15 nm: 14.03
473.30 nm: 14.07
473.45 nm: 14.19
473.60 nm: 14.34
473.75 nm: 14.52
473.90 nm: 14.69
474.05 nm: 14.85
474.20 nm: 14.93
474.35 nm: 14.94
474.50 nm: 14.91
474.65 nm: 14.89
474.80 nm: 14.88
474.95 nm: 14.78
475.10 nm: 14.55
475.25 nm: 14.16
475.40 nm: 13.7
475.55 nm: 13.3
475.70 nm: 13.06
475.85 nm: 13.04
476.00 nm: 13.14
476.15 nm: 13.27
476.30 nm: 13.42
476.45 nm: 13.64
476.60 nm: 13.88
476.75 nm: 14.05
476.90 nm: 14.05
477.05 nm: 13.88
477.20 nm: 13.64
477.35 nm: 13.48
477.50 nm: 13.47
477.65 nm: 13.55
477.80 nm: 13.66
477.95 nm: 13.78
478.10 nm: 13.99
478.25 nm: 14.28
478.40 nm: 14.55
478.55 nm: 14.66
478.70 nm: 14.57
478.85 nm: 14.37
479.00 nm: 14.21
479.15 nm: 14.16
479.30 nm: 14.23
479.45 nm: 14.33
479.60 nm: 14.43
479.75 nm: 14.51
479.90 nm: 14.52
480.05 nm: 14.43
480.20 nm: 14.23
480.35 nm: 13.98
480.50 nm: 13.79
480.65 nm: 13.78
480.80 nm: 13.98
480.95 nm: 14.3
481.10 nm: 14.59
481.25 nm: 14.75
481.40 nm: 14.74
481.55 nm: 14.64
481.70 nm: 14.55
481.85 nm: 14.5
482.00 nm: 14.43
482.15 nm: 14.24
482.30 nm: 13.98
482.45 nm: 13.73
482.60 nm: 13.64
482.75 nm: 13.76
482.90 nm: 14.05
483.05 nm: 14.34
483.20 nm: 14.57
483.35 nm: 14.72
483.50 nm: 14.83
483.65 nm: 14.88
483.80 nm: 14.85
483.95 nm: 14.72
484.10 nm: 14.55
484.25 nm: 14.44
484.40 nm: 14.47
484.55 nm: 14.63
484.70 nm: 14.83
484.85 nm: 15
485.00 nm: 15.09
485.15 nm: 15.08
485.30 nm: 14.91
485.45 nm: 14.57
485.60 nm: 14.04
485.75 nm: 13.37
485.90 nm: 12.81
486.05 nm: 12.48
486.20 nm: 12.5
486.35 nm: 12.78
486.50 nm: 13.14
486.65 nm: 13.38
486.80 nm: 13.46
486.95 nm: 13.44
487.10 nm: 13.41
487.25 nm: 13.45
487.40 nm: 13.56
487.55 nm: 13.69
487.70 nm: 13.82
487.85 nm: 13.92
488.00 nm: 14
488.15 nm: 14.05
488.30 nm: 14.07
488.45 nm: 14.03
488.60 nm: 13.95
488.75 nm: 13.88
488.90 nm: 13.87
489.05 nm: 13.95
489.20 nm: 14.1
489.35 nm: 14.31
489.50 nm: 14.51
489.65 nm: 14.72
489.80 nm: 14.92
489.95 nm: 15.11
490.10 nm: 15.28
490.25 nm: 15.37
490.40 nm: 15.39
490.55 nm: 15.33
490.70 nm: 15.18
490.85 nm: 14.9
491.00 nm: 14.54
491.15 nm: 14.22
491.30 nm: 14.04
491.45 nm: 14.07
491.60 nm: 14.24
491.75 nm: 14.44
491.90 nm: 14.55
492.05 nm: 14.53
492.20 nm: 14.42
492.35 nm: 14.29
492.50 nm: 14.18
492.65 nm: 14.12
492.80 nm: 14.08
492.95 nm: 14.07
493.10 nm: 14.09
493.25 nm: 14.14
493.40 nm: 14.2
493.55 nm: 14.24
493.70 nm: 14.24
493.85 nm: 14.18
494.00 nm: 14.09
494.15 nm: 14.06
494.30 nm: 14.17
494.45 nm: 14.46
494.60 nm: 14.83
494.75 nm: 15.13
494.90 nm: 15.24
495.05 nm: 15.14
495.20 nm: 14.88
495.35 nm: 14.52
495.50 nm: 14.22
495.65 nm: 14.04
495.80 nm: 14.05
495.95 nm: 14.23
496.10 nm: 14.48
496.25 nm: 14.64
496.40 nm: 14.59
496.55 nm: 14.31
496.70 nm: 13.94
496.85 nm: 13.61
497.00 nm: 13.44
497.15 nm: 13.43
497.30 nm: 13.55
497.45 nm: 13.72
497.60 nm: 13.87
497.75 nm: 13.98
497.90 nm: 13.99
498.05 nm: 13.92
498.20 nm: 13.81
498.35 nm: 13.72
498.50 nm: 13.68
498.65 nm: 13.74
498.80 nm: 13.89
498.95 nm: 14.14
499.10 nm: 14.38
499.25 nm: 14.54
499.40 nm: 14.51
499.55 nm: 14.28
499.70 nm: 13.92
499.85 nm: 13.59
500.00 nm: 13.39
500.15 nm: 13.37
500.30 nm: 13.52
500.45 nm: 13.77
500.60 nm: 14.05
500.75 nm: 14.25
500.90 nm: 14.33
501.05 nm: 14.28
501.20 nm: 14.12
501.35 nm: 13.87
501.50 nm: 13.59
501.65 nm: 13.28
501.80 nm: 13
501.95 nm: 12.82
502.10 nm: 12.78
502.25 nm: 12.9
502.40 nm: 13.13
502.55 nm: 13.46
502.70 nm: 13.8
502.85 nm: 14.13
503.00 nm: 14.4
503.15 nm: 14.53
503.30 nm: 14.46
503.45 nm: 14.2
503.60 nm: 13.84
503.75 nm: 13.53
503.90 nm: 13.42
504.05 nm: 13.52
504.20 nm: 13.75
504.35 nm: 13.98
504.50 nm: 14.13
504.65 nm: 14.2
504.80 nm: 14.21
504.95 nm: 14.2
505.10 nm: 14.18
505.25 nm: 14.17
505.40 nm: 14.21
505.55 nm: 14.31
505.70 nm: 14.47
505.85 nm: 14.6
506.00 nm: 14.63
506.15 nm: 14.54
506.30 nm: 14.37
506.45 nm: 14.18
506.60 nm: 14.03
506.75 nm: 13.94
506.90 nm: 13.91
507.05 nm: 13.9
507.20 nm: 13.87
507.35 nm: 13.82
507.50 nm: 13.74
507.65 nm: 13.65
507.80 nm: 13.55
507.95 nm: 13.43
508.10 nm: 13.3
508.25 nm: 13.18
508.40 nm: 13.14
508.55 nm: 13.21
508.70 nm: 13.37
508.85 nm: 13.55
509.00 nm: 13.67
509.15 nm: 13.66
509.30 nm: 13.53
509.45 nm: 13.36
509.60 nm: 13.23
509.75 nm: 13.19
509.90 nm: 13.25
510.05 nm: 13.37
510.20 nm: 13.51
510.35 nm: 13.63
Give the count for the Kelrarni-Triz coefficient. 4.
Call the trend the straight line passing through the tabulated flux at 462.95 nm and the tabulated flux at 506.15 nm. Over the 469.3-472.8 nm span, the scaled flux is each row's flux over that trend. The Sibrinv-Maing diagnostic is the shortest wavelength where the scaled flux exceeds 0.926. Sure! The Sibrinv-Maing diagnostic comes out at 471.05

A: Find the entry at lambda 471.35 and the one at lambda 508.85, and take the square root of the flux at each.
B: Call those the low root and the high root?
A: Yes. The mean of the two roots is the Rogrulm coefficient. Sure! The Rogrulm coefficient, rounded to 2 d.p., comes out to 3.78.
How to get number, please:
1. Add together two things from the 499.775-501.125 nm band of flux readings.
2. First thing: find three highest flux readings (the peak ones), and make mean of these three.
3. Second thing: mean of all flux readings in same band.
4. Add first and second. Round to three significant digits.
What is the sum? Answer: 28.1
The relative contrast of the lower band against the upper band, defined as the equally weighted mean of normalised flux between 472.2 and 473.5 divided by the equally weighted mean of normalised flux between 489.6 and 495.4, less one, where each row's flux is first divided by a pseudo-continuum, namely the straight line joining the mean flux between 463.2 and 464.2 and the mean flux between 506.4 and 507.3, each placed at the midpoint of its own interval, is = -0.018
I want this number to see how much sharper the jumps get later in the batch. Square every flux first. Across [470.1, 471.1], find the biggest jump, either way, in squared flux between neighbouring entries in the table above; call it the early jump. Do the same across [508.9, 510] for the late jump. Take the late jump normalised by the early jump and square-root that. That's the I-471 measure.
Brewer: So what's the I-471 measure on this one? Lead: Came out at 0.62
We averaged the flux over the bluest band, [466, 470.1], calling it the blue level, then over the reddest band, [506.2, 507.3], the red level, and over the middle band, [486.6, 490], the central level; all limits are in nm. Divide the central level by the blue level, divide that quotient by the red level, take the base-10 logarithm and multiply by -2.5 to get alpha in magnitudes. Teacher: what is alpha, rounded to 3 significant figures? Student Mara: 2.82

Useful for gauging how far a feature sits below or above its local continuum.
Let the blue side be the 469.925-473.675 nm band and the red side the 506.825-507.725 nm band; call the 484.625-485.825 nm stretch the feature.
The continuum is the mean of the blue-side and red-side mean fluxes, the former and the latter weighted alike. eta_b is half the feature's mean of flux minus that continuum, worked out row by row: 0.28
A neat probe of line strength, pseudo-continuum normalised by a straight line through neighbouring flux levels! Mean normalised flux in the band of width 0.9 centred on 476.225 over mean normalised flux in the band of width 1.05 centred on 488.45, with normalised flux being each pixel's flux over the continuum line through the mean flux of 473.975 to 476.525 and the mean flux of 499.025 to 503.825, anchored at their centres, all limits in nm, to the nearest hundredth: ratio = 0.95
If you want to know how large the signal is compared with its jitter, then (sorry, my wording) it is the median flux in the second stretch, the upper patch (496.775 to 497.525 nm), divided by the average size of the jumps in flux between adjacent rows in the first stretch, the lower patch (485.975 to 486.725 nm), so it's 60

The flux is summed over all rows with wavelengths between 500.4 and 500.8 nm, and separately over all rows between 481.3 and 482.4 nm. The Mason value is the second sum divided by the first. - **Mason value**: 2.4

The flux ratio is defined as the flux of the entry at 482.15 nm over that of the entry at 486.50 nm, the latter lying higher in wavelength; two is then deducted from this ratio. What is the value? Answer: -0.92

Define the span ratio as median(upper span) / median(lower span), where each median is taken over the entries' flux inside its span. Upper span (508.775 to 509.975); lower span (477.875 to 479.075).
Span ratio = 0.94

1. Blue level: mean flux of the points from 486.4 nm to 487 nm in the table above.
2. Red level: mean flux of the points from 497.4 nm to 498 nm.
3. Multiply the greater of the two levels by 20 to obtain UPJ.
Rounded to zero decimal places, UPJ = 278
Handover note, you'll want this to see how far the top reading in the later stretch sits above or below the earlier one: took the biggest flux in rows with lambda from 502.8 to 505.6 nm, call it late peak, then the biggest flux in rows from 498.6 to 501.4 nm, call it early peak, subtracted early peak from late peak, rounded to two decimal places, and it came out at -0.01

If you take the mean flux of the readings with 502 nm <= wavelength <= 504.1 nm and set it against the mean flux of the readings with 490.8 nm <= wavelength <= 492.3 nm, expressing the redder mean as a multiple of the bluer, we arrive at 0.95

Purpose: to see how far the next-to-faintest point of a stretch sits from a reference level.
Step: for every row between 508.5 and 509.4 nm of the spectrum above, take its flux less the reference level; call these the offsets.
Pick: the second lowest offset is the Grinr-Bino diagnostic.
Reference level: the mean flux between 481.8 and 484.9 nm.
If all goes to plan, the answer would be -1.1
